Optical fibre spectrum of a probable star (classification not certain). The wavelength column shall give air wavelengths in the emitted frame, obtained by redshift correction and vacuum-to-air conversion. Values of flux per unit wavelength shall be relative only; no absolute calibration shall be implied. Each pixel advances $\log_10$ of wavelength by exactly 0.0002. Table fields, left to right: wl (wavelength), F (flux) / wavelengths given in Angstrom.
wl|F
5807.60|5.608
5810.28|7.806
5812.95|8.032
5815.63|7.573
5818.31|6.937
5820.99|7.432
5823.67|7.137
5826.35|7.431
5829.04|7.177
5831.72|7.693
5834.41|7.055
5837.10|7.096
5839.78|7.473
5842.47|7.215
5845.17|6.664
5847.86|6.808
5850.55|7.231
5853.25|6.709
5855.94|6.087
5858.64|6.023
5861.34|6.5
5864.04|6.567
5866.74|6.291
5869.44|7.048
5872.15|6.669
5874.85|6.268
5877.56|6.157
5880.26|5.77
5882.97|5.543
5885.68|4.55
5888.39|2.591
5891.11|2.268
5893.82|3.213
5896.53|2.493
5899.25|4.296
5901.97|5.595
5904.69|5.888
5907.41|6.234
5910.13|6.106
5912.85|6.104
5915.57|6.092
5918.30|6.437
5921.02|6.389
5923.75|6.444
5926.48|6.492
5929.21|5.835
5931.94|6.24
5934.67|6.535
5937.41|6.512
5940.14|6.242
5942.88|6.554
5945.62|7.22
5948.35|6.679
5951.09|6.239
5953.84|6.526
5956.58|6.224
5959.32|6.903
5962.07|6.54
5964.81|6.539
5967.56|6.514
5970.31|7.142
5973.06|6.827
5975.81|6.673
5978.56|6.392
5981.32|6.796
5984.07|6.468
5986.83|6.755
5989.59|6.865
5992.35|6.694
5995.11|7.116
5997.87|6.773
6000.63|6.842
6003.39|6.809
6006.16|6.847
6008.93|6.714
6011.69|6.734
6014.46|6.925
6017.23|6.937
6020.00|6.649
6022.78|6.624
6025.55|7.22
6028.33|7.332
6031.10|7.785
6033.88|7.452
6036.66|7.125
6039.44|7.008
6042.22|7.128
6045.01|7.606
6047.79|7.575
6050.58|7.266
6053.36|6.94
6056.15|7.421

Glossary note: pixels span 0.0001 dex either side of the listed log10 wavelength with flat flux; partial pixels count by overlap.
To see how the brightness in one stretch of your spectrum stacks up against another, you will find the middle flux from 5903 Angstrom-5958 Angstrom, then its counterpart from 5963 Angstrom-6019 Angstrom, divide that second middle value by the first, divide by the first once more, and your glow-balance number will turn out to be 0.170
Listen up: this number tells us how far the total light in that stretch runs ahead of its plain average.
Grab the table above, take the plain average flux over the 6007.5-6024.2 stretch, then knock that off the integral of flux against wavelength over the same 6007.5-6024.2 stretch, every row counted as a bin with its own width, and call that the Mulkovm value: 106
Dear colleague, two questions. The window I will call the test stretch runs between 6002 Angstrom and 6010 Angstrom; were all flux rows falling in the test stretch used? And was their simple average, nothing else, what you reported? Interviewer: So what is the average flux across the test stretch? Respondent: 6.79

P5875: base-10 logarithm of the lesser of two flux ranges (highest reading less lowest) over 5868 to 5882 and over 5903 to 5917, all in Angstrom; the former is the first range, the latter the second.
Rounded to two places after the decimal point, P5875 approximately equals -0.46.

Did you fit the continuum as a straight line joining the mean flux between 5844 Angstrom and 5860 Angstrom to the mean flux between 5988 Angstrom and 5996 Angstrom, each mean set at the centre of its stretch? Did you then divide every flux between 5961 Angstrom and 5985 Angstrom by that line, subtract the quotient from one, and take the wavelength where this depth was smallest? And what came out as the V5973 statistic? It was 5970.31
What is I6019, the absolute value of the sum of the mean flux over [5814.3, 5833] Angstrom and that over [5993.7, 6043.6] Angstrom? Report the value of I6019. 14.3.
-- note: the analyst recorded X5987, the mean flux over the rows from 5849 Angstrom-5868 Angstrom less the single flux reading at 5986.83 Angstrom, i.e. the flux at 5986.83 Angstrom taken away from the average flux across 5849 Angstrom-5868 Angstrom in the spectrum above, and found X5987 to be -0.3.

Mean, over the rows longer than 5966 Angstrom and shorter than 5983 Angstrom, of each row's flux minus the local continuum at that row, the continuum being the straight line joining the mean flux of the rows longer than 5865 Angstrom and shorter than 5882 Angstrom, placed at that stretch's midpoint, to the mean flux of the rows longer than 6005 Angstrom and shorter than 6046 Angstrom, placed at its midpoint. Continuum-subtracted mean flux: -0.11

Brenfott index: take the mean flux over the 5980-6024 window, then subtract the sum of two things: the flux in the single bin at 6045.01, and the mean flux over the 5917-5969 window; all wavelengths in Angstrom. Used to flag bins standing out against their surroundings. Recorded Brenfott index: -7.3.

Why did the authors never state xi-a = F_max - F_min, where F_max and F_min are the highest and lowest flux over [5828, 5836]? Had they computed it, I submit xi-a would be 0.64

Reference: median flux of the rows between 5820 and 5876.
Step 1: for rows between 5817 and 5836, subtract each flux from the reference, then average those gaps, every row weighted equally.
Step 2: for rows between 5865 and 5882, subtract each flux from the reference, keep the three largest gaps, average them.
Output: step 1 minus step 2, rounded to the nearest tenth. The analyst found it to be -1.2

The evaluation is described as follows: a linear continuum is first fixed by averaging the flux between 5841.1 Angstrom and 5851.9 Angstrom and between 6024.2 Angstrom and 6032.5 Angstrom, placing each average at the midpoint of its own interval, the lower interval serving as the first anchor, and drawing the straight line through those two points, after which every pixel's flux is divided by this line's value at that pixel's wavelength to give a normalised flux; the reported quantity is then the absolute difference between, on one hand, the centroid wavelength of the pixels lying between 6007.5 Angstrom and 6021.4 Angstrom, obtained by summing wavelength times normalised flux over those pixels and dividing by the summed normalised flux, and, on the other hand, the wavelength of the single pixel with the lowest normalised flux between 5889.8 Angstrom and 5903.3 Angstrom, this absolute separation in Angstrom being 123.4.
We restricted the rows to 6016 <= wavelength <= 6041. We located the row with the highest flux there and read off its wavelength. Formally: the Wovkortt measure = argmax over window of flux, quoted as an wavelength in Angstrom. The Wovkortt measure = 6031.10 Angstrom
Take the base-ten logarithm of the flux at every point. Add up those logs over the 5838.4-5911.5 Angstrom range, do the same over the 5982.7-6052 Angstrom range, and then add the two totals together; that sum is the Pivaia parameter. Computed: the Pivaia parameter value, 41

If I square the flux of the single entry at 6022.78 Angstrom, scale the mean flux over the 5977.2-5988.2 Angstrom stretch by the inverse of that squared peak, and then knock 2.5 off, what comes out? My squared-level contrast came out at -2.35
